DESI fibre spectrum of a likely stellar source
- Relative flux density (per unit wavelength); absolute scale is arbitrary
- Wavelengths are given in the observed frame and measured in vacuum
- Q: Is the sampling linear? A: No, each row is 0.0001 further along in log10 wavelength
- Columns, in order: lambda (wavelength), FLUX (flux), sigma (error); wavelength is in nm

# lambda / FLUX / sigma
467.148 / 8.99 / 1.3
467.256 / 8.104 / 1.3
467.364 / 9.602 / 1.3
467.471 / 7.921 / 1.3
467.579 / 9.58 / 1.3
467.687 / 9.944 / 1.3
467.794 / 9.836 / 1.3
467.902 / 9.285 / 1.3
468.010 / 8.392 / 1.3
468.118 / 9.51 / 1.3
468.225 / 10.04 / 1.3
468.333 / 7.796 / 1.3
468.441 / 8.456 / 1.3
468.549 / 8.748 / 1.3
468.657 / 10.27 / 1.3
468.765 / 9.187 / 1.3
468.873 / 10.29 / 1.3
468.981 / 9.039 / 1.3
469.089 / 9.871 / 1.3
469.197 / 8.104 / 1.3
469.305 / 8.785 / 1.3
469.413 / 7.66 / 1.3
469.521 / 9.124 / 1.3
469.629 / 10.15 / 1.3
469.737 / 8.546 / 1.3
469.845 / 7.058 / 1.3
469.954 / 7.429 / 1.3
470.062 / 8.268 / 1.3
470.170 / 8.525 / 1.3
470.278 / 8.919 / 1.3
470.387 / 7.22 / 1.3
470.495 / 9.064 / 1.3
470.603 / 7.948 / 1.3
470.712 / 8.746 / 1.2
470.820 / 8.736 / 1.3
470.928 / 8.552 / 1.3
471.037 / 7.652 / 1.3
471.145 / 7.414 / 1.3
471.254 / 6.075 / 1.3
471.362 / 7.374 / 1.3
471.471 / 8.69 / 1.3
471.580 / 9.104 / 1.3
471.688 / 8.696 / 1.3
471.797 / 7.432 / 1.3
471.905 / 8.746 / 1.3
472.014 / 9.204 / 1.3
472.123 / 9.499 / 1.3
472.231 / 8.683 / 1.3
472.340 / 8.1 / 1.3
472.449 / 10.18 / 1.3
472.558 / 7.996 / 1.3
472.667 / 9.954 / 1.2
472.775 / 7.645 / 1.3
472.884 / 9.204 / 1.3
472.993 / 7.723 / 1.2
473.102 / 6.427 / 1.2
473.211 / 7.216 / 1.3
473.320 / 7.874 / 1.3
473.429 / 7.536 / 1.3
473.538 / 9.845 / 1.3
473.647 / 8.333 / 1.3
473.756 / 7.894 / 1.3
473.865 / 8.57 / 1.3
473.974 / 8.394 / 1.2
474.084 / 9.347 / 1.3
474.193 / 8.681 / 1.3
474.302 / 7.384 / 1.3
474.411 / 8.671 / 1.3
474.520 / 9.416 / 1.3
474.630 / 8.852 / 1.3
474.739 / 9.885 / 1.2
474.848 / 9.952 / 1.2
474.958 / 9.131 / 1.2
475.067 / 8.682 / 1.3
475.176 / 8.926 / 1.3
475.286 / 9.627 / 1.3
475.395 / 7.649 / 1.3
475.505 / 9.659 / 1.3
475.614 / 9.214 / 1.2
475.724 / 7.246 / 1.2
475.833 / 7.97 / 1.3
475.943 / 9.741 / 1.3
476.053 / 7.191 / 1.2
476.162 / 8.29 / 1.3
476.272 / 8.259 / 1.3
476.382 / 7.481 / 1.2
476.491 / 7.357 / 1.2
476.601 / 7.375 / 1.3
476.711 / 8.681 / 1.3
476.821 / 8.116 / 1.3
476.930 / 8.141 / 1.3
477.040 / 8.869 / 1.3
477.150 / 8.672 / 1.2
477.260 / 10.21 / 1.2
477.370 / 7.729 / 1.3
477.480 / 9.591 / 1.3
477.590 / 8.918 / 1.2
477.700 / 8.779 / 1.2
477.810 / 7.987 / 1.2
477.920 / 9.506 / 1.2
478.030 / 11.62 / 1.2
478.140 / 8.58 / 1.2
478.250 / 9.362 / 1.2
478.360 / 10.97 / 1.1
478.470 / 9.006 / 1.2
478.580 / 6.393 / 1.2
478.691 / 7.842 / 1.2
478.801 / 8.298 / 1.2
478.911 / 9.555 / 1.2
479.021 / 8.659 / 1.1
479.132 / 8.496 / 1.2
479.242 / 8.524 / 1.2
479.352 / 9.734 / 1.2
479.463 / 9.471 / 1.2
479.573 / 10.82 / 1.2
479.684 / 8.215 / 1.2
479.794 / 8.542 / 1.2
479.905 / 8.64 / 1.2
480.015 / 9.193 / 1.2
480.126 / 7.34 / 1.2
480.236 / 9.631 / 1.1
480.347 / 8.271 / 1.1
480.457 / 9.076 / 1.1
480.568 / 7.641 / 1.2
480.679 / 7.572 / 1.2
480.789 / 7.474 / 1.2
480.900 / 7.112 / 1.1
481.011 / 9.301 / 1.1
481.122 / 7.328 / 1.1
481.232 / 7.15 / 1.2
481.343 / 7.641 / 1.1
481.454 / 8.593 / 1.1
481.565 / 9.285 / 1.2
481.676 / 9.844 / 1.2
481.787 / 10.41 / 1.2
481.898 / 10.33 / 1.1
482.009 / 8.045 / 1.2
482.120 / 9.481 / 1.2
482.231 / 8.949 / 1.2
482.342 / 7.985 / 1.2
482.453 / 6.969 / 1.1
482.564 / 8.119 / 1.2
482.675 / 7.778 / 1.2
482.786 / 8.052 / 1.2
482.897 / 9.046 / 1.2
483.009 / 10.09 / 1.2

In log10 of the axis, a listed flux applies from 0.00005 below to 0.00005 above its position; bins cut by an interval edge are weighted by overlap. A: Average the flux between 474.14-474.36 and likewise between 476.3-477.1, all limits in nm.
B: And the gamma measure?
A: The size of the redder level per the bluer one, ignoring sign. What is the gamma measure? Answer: 1.00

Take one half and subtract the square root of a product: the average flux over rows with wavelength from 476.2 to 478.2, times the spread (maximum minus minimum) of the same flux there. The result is -5.58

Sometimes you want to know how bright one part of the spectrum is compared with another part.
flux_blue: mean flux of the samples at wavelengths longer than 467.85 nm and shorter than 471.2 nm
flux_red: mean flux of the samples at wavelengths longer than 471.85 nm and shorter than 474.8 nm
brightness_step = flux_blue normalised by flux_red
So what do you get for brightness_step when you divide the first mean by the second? 1.01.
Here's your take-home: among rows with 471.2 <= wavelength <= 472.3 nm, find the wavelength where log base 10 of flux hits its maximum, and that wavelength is 472.123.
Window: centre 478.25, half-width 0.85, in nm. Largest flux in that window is 11.62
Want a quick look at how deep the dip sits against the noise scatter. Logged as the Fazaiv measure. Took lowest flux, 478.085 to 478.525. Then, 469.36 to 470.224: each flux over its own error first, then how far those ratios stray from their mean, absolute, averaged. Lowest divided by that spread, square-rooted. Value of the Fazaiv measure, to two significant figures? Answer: 3.9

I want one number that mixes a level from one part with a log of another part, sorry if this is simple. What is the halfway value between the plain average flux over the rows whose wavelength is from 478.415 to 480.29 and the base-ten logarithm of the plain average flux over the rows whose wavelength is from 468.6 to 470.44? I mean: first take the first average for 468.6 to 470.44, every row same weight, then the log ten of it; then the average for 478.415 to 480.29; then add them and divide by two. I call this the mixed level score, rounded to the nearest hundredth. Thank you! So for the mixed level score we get 4.83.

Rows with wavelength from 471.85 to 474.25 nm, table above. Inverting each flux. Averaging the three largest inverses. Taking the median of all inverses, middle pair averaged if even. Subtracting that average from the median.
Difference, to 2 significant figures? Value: -0.024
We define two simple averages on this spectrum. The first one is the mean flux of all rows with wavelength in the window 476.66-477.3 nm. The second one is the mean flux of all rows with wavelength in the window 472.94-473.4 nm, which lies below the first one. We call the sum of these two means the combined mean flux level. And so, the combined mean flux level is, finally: 16.1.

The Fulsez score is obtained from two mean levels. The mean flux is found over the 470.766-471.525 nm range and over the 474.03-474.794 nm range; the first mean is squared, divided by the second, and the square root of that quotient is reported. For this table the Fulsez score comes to 2.61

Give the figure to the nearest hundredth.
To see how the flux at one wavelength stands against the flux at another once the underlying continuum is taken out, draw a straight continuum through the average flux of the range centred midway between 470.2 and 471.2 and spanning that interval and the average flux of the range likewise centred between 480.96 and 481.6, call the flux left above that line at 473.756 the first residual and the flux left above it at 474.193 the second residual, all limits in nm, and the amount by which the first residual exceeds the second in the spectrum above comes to -0.79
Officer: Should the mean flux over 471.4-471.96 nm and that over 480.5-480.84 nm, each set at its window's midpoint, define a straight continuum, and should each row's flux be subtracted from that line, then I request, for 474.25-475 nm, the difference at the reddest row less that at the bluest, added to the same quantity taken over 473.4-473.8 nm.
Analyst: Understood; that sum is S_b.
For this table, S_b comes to -2.2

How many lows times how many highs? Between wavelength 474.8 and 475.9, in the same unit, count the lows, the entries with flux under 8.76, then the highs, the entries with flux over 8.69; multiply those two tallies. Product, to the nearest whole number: 24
